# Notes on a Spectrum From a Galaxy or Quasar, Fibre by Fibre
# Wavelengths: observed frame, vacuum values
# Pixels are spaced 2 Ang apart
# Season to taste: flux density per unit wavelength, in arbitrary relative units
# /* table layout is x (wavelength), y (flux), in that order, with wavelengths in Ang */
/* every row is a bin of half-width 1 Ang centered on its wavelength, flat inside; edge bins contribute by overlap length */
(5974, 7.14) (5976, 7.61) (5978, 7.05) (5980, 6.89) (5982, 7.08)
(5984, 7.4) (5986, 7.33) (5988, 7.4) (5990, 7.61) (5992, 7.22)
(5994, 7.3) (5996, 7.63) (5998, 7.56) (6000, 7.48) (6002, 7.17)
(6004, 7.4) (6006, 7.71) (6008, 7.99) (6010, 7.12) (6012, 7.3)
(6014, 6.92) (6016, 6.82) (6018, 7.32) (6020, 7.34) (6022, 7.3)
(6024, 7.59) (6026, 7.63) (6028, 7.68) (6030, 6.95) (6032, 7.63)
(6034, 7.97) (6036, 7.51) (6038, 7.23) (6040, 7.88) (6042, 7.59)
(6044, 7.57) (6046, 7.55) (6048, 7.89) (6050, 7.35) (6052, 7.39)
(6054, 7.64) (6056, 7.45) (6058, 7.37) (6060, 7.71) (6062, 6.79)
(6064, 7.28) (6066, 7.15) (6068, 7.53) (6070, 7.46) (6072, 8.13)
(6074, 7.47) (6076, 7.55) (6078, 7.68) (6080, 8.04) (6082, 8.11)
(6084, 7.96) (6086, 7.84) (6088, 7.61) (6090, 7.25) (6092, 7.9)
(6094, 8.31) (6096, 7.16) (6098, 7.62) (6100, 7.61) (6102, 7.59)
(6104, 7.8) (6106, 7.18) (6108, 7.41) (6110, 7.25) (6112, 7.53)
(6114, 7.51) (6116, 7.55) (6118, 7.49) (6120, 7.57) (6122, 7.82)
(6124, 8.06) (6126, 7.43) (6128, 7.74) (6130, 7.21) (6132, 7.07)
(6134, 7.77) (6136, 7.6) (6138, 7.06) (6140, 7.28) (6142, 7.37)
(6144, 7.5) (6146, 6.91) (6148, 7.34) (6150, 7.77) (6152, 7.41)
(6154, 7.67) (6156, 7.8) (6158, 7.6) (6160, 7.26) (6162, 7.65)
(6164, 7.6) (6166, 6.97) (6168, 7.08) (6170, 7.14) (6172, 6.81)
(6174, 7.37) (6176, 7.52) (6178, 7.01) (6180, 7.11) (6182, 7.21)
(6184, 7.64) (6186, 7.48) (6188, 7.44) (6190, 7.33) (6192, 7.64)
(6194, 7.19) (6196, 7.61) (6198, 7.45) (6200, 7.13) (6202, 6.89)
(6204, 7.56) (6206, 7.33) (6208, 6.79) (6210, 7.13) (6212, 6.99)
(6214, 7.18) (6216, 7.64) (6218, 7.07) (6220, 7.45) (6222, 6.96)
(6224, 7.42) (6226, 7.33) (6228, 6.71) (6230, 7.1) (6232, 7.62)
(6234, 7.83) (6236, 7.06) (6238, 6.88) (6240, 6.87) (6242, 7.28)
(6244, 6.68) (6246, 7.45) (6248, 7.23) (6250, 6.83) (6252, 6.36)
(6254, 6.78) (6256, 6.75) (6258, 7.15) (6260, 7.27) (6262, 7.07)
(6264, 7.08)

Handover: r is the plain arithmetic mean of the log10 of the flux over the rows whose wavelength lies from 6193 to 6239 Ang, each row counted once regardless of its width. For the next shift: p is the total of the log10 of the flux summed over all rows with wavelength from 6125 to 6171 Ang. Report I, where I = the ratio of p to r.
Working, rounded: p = 19.99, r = 0.859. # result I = 23.3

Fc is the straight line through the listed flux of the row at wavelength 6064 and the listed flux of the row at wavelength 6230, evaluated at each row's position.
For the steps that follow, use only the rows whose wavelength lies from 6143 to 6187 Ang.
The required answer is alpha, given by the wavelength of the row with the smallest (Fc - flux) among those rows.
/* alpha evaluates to 6156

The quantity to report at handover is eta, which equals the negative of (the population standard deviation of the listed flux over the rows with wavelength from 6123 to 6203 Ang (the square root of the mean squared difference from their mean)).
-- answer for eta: -0.288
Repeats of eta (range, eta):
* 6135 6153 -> -0.247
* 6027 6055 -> -0.262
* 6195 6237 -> -0.299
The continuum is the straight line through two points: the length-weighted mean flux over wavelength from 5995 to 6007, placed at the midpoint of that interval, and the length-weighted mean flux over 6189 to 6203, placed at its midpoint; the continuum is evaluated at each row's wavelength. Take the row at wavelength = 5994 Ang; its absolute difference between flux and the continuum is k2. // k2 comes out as 0.2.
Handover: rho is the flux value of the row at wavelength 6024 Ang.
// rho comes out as 7.59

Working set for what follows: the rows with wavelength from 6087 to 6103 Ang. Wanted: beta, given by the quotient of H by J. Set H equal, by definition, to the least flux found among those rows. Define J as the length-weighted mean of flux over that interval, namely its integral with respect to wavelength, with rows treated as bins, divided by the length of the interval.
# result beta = 0.938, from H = 7.16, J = 7.63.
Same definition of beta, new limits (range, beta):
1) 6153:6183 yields 0.930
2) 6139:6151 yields 0.939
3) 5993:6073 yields 0.911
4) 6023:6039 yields 0.924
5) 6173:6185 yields 0.959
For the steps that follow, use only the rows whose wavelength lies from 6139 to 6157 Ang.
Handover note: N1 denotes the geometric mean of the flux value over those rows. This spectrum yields 7.45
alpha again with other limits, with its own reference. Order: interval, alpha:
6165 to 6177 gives 6176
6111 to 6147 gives 6124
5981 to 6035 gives 6034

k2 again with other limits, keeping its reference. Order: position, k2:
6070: 0.0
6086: 0.4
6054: 0.2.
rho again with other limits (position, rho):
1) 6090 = 7.25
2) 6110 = 7.25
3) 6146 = 6.91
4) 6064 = 7.28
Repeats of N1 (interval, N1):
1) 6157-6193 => 7.32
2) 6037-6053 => 7.55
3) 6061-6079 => 7.44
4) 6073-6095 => 7.79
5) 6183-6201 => 7.43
